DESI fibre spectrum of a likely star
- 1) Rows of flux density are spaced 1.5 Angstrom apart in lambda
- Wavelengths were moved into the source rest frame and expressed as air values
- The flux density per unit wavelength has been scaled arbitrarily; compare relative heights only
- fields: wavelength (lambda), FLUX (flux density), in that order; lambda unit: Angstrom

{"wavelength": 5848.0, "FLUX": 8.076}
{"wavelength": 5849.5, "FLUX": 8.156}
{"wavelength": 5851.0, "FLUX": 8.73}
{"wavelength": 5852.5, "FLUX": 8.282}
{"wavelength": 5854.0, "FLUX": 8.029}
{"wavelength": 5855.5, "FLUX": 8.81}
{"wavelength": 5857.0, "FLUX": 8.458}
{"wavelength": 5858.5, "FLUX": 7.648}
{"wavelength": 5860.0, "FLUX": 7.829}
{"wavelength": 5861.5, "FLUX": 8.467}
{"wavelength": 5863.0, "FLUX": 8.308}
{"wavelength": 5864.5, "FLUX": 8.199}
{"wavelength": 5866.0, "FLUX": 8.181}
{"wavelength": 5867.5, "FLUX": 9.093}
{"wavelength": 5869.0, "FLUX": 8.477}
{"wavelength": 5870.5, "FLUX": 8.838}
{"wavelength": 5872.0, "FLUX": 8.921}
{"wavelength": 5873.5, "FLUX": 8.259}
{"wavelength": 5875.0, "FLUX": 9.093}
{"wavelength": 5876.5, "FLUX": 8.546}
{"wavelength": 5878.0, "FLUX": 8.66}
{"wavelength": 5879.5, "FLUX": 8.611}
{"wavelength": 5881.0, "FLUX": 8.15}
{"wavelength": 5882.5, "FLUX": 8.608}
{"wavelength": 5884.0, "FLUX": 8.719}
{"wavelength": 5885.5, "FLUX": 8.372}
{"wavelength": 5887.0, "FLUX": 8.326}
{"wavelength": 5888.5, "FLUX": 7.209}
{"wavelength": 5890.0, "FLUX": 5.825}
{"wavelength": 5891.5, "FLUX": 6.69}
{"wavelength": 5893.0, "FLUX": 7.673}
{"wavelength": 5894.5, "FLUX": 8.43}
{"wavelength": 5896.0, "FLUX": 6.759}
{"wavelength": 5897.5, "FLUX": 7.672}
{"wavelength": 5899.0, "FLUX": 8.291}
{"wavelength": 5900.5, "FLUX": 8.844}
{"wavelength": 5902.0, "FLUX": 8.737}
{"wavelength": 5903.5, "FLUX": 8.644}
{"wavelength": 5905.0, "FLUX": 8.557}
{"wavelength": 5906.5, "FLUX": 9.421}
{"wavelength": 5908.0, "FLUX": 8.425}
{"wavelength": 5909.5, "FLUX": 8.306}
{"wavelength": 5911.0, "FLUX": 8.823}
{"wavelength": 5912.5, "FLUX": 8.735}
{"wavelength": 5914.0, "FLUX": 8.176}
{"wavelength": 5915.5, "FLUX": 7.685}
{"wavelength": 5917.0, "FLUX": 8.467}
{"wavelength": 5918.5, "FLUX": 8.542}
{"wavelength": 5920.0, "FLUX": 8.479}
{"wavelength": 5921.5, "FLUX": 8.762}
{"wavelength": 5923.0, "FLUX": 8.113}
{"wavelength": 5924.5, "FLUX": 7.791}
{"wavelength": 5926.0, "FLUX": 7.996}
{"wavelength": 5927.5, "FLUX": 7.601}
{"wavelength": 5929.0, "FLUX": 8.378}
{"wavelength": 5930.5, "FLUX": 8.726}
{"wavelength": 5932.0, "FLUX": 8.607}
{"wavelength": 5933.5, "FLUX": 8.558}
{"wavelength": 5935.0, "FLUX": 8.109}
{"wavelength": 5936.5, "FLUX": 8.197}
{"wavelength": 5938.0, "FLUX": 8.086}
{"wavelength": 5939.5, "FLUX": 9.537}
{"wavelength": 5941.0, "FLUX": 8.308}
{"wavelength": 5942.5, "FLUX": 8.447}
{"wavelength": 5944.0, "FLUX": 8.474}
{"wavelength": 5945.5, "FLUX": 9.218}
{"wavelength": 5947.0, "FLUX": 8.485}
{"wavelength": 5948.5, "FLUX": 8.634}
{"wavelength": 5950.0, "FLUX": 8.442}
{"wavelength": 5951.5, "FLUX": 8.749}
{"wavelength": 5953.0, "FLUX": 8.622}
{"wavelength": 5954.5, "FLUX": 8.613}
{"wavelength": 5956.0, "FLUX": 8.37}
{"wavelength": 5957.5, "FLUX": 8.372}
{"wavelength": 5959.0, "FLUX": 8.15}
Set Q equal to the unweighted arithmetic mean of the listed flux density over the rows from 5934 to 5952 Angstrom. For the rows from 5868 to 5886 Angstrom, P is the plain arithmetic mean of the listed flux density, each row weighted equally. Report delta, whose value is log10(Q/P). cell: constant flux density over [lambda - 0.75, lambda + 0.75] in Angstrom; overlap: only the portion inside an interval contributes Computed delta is -0.002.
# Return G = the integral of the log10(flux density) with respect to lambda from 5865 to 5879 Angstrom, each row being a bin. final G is 13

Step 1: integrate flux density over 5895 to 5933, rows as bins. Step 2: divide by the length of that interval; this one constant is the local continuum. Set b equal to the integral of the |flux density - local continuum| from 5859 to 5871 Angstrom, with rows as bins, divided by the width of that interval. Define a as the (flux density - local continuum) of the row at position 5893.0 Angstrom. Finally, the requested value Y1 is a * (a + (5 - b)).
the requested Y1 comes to -2.7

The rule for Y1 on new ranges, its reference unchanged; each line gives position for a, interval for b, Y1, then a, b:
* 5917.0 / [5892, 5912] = 0.6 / 0.1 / 0.5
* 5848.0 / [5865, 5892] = -1.1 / -0.3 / 0.5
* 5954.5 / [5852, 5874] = 1.3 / 0.3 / 0.3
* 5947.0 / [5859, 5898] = 0.7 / 0.1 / 0.5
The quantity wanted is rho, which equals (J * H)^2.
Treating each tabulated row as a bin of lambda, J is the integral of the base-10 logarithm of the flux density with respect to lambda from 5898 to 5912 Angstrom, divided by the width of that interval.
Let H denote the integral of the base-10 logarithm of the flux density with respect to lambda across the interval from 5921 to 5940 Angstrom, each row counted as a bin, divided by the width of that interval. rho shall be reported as 0.742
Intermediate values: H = 0.920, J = 0.937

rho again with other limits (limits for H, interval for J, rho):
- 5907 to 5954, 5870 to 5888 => 0.746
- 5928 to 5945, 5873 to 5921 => 0.721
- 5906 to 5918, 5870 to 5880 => 0.760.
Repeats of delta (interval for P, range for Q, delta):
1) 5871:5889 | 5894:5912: -0.002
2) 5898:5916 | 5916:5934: -0.011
